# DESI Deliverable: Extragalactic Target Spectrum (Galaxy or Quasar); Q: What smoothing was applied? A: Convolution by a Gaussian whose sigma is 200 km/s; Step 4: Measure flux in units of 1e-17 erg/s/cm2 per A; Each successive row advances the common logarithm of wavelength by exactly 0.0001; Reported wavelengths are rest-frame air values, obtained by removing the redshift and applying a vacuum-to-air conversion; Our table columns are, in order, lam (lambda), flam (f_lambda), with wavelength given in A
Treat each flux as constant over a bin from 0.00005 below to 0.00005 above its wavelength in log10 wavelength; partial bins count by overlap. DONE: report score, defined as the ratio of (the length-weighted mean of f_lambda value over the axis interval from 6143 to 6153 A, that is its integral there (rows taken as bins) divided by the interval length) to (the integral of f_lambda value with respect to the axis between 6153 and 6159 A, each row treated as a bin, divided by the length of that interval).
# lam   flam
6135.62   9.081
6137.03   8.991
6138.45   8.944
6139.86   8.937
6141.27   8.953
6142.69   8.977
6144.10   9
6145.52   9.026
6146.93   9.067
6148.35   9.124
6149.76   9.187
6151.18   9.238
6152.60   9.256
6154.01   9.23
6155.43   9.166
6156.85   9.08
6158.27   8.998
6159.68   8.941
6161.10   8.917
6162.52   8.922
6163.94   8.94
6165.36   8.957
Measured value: 1.00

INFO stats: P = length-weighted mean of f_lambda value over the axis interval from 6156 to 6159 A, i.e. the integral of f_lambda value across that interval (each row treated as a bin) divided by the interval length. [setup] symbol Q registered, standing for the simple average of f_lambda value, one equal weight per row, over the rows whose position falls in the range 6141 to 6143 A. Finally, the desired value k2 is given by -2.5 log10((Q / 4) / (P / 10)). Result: -0.98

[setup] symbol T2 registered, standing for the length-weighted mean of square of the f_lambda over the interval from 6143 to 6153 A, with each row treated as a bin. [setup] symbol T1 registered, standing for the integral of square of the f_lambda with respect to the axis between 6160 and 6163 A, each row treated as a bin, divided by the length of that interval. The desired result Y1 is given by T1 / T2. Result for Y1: 0.96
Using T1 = 79.5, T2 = 83.1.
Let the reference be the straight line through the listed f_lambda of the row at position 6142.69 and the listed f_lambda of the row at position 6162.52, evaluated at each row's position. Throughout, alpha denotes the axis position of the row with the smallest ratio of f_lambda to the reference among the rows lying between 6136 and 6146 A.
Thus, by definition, 6139.86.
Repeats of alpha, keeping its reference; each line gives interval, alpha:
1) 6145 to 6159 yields 6145.52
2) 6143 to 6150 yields 6144.10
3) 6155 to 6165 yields 6161.10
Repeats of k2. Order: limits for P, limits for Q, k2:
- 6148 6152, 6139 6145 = -0.97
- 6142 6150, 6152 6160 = -1.00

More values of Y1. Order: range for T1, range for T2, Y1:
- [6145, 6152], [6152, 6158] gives 0.99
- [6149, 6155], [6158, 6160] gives 1.05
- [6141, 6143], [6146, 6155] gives 0.95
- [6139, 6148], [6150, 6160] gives 0.97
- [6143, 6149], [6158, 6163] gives 1.02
